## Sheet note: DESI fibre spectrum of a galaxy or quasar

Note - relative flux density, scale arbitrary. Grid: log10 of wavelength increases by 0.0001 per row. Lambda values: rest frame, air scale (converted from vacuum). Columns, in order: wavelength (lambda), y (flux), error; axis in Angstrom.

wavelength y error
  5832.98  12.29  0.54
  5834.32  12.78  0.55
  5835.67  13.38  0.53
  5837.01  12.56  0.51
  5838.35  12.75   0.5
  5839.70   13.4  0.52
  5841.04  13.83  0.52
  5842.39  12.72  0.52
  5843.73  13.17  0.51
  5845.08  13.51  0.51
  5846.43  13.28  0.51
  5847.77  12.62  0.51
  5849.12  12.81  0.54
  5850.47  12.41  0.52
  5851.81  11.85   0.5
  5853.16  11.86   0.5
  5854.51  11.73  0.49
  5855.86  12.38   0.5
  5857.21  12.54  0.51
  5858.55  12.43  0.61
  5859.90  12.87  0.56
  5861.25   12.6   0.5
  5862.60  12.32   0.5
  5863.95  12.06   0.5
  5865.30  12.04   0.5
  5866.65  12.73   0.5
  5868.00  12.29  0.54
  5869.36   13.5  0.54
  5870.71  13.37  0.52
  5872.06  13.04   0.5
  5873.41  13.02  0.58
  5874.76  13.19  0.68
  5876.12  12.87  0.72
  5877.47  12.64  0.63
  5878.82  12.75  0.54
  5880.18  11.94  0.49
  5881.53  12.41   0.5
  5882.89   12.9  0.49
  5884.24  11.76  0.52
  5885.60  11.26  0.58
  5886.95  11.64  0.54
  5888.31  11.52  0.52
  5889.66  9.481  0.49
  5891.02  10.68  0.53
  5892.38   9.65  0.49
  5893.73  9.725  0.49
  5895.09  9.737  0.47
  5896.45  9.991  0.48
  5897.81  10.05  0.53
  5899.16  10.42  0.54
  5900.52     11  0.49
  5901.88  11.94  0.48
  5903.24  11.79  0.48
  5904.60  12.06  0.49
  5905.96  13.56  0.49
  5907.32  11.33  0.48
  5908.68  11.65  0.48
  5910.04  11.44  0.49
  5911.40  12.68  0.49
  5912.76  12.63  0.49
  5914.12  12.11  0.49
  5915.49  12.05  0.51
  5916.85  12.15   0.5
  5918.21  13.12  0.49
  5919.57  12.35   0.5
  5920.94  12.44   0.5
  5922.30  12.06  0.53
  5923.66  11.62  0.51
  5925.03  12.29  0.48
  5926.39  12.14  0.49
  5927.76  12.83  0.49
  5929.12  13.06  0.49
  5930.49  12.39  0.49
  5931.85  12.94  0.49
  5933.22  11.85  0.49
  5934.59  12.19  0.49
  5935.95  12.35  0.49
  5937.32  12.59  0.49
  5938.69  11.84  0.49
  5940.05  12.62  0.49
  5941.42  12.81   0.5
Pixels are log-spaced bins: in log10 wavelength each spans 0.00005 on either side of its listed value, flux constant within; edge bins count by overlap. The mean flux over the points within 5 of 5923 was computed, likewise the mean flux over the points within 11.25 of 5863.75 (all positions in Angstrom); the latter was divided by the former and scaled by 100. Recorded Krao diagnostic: 102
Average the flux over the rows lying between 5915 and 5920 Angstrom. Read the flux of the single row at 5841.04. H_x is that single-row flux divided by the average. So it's 1.11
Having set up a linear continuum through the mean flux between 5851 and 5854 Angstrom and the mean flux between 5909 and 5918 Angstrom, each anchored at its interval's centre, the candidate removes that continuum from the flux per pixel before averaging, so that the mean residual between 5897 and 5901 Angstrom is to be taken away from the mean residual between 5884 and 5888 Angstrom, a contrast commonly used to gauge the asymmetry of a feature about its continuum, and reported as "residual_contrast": 1.1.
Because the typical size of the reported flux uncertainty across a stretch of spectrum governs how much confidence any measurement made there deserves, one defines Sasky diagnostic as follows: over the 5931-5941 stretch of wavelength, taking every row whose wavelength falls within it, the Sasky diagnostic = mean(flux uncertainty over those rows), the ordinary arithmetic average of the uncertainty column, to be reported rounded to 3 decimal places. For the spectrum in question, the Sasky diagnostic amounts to 0.490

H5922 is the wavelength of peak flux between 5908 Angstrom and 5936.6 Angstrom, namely 5918.21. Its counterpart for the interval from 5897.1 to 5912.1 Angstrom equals 5905.96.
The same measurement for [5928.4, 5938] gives 5929.12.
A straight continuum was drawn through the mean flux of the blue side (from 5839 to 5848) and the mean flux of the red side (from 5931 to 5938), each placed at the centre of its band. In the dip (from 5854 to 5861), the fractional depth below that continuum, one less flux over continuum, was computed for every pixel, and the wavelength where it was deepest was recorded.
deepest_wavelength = 5854.51 Angstrom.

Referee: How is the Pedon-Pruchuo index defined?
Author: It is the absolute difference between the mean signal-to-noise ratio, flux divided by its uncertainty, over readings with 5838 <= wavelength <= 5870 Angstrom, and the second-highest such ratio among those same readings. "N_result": 2.0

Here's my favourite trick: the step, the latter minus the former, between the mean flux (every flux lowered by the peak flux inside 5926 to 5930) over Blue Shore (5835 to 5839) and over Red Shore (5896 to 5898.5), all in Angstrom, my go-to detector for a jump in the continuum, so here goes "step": -2.9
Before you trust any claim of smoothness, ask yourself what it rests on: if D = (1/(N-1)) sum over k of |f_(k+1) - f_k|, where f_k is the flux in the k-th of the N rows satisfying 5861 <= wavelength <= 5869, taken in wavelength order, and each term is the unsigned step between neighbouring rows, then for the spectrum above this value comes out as 0.34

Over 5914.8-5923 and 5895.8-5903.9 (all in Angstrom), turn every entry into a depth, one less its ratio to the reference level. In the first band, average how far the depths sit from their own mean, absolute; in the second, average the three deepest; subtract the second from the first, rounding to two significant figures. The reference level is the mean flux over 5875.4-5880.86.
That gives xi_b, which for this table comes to -0.17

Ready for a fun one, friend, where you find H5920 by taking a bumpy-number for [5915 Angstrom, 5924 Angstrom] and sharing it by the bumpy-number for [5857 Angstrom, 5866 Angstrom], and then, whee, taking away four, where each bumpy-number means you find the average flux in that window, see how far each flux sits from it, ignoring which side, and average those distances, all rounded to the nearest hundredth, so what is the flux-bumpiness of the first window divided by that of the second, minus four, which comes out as -2.58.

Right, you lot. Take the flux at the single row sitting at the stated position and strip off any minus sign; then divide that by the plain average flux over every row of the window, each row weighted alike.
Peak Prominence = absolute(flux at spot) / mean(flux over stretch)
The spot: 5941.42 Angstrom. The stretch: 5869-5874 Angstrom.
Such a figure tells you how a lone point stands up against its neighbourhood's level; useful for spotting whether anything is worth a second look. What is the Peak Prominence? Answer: 0.97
